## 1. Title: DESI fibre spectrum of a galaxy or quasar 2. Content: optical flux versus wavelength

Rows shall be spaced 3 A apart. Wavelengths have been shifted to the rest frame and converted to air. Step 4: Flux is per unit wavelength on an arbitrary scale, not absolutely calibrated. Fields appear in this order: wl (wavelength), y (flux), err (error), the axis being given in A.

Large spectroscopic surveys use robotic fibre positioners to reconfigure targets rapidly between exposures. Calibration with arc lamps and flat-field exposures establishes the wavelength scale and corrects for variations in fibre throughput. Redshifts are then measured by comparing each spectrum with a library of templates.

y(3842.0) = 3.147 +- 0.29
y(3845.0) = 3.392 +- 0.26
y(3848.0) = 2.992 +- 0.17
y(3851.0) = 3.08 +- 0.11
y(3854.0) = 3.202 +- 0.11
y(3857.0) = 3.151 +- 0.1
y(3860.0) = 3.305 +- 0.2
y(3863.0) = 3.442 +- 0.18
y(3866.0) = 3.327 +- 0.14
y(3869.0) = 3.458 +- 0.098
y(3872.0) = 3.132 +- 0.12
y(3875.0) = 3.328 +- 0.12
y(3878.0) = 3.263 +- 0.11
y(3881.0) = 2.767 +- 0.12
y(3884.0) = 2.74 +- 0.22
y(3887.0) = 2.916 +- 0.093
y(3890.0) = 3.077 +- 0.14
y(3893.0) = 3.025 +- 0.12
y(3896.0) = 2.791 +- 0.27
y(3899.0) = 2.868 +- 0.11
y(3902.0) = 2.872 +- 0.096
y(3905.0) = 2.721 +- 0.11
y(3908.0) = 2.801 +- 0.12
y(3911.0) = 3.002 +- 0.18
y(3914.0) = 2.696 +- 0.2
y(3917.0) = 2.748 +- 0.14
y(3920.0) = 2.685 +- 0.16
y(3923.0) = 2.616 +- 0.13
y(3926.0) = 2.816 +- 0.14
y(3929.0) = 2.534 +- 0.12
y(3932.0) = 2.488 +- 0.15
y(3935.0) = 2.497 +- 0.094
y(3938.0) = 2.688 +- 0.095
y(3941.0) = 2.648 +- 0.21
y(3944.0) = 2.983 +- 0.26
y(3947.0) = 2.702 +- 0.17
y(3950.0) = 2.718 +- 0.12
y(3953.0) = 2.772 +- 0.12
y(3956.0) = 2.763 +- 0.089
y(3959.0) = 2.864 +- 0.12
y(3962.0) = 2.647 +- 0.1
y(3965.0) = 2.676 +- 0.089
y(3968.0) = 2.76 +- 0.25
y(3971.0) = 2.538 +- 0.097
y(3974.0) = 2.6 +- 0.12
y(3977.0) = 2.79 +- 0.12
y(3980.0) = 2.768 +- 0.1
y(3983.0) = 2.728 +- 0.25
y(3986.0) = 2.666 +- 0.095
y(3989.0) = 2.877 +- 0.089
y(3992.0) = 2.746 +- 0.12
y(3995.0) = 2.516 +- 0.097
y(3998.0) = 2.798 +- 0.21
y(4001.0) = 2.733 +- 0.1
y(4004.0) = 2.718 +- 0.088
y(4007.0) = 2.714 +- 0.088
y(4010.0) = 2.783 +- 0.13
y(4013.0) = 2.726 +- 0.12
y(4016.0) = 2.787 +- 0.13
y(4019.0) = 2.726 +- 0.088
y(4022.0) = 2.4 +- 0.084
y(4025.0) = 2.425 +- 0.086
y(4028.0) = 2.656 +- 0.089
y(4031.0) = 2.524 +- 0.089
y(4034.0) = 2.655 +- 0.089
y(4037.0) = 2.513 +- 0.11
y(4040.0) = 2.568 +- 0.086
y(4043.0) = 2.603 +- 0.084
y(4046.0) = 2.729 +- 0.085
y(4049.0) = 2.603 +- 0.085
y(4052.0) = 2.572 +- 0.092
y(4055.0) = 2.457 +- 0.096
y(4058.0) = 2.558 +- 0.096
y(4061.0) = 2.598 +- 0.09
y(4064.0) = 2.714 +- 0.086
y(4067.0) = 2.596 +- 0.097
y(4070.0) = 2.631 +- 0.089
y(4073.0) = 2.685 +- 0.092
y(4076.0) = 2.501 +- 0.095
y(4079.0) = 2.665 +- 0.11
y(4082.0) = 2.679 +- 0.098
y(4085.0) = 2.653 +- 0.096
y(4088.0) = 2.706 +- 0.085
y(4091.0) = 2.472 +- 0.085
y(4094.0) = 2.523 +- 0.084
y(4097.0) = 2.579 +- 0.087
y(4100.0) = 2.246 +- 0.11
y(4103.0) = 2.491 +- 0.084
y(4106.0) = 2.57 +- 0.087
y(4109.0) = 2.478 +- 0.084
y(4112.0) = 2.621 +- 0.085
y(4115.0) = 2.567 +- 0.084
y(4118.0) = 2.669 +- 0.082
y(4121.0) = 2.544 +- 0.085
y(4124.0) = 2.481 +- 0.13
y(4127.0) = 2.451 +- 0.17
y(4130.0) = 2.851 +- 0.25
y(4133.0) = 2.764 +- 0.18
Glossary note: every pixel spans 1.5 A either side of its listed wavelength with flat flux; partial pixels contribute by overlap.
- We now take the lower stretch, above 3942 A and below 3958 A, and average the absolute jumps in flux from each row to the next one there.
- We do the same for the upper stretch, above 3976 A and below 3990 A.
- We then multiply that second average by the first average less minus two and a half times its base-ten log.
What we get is -0.21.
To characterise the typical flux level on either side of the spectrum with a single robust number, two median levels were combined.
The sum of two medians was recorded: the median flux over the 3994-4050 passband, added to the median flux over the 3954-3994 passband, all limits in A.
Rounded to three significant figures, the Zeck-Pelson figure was 5.40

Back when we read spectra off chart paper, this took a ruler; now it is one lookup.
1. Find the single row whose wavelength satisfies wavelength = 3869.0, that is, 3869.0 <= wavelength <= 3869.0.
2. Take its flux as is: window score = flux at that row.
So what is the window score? 3.458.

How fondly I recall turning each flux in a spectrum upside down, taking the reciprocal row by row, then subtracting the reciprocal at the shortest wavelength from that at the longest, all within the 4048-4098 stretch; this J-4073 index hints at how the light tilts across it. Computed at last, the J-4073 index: 0.004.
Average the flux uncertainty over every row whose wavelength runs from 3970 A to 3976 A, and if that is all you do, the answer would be 0.11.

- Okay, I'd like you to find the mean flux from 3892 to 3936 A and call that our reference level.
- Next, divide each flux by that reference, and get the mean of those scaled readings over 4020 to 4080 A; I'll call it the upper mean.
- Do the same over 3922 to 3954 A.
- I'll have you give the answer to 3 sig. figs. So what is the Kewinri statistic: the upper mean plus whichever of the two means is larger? 1.92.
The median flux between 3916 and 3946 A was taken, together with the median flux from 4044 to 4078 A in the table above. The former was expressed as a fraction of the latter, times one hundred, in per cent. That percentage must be 103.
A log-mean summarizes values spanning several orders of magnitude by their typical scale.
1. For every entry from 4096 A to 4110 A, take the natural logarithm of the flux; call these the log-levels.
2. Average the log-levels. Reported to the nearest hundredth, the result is 0.90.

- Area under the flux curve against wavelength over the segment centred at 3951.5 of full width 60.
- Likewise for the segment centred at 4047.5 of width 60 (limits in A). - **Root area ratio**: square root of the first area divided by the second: 1.02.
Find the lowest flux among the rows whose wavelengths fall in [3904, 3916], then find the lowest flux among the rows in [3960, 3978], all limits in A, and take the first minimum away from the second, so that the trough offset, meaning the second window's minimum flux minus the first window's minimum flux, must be -0.16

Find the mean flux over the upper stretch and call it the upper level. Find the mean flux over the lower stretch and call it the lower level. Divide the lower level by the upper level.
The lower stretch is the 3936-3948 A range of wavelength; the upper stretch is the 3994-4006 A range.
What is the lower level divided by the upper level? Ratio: 1.02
